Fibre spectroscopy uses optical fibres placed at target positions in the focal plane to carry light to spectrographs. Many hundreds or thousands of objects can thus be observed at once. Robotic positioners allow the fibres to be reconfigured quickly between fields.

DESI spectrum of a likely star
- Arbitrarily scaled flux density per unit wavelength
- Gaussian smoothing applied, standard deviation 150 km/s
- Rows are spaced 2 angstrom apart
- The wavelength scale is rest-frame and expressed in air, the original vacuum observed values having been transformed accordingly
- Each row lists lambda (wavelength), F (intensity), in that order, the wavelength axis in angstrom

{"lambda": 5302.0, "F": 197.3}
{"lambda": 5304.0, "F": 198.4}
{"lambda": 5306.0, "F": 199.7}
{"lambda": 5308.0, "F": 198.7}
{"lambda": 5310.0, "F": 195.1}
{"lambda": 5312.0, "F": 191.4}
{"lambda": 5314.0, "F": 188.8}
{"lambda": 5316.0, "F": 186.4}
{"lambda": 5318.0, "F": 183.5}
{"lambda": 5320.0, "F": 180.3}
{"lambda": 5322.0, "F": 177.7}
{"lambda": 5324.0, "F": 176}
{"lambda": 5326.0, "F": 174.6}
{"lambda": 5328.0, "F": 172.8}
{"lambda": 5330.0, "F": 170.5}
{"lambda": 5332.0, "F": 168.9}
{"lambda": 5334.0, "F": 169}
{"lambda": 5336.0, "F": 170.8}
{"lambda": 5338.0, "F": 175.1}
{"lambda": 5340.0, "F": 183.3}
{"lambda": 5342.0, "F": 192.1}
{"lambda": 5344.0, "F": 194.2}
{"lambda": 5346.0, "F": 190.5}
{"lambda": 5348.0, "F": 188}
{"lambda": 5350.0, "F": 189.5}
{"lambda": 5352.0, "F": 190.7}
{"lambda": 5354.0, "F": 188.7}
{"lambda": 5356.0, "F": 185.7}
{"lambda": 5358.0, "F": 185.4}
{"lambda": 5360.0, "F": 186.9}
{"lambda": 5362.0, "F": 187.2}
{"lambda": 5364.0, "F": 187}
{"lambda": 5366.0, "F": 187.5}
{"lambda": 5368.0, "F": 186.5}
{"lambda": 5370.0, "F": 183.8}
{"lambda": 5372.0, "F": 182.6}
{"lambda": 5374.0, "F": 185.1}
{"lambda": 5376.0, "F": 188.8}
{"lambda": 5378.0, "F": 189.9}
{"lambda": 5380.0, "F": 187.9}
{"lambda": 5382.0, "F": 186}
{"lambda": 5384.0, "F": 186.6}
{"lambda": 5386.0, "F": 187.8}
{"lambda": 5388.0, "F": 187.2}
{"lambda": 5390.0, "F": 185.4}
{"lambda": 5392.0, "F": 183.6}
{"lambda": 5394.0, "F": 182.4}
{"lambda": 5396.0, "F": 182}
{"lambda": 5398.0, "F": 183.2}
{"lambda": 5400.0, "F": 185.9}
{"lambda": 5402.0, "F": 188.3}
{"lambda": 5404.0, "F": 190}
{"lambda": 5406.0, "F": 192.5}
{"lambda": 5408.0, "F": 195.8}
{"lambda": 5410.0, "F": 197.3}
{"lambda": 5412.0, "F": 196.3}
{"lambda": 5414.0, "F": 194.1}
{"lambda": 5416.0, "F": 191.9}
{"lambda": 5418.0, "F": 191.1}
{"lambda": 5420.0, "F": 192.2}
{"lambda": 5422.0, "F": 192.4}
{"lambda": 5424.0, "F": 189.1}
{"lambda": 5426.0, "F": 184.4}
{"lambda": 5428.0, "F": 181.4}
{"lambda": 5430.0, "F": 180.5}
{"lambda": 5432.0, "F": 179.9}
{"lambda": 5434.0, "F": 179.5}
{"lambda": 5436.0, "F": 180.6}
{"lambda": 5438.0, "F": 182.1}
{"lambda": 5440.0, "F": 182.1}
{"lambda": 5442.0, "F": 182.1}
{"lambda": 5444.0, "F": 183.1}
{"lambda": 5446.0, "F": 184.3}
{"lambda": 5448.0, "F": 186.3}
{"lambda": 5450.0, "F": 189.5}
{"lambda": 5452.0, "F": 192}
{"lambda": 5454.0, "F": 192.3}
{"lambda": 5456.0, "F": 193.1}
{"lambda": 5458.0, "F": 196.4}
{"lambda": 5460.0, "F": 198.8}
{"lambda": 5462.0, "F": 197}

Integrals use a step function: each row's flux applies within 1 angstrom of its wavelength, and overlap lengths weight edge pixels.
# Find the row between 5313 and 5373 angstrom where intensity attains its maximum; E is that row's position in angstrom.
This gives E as 5344.0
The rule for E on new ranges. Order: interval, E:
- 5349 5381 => 5352.0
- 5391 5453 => 5410.0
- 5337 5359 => 5344.0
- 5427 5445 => 5444.0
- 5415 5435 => 5422.0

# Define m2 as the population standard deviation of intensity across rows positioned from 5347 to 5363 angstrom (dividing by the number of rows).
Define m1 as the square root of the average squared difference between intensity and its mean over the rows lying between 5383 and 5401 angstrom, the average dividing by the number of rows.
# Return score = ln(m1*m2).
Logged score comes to 1.2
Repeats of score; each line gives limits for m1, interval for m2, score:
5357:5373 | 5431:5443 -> 0.6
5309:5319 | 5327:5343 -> 3.4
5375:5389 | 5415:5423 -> -0.5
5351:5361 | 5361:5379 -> 1.5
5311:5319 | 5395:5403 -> 2.0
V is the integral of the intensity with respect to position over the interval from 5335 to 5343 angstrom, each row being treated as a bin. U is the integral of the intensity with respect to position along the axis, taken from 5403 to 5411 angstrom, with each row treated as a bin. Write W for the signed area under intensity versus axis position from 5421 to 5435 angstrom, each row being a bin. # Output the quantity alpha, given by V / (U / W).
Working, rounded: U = 1551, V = 1443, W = 2574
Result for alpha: 2394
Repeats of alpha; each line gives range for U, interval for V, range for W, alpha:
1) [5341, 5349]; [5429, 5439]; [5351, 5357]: 1334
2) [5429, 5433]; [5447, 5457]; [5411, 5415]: 2065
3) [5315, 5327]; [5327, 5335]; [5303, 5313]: 1242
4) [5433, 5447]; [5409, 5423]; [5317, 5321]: 774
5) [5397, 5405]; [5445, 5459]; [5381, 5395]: 4637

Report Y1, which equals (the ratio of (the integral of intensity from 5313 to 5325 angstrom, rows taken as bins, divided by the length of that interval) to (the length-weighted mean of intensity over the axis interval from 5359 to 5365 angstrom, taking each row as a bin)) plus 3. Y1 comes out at 3.97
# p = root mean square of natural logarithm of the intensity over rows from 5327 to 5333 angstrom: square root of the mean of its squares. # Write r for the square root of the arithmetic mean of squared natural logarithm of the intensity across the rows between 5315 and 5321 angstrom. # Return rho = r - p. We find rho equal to 0.072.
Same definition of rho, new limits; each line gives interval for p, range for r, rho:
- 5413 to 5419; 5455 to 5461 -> 0.019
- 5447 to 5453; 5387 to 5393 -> -0.021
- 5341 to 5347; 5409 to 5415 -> 0.019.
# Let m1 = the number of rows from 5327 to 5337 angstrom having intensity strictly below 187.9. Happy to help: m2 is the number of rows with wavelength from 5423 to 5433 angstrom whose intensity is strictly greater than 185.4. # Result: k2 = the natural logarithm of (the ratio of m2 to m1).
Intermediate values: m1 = 5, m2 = 1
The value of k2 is -1.6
